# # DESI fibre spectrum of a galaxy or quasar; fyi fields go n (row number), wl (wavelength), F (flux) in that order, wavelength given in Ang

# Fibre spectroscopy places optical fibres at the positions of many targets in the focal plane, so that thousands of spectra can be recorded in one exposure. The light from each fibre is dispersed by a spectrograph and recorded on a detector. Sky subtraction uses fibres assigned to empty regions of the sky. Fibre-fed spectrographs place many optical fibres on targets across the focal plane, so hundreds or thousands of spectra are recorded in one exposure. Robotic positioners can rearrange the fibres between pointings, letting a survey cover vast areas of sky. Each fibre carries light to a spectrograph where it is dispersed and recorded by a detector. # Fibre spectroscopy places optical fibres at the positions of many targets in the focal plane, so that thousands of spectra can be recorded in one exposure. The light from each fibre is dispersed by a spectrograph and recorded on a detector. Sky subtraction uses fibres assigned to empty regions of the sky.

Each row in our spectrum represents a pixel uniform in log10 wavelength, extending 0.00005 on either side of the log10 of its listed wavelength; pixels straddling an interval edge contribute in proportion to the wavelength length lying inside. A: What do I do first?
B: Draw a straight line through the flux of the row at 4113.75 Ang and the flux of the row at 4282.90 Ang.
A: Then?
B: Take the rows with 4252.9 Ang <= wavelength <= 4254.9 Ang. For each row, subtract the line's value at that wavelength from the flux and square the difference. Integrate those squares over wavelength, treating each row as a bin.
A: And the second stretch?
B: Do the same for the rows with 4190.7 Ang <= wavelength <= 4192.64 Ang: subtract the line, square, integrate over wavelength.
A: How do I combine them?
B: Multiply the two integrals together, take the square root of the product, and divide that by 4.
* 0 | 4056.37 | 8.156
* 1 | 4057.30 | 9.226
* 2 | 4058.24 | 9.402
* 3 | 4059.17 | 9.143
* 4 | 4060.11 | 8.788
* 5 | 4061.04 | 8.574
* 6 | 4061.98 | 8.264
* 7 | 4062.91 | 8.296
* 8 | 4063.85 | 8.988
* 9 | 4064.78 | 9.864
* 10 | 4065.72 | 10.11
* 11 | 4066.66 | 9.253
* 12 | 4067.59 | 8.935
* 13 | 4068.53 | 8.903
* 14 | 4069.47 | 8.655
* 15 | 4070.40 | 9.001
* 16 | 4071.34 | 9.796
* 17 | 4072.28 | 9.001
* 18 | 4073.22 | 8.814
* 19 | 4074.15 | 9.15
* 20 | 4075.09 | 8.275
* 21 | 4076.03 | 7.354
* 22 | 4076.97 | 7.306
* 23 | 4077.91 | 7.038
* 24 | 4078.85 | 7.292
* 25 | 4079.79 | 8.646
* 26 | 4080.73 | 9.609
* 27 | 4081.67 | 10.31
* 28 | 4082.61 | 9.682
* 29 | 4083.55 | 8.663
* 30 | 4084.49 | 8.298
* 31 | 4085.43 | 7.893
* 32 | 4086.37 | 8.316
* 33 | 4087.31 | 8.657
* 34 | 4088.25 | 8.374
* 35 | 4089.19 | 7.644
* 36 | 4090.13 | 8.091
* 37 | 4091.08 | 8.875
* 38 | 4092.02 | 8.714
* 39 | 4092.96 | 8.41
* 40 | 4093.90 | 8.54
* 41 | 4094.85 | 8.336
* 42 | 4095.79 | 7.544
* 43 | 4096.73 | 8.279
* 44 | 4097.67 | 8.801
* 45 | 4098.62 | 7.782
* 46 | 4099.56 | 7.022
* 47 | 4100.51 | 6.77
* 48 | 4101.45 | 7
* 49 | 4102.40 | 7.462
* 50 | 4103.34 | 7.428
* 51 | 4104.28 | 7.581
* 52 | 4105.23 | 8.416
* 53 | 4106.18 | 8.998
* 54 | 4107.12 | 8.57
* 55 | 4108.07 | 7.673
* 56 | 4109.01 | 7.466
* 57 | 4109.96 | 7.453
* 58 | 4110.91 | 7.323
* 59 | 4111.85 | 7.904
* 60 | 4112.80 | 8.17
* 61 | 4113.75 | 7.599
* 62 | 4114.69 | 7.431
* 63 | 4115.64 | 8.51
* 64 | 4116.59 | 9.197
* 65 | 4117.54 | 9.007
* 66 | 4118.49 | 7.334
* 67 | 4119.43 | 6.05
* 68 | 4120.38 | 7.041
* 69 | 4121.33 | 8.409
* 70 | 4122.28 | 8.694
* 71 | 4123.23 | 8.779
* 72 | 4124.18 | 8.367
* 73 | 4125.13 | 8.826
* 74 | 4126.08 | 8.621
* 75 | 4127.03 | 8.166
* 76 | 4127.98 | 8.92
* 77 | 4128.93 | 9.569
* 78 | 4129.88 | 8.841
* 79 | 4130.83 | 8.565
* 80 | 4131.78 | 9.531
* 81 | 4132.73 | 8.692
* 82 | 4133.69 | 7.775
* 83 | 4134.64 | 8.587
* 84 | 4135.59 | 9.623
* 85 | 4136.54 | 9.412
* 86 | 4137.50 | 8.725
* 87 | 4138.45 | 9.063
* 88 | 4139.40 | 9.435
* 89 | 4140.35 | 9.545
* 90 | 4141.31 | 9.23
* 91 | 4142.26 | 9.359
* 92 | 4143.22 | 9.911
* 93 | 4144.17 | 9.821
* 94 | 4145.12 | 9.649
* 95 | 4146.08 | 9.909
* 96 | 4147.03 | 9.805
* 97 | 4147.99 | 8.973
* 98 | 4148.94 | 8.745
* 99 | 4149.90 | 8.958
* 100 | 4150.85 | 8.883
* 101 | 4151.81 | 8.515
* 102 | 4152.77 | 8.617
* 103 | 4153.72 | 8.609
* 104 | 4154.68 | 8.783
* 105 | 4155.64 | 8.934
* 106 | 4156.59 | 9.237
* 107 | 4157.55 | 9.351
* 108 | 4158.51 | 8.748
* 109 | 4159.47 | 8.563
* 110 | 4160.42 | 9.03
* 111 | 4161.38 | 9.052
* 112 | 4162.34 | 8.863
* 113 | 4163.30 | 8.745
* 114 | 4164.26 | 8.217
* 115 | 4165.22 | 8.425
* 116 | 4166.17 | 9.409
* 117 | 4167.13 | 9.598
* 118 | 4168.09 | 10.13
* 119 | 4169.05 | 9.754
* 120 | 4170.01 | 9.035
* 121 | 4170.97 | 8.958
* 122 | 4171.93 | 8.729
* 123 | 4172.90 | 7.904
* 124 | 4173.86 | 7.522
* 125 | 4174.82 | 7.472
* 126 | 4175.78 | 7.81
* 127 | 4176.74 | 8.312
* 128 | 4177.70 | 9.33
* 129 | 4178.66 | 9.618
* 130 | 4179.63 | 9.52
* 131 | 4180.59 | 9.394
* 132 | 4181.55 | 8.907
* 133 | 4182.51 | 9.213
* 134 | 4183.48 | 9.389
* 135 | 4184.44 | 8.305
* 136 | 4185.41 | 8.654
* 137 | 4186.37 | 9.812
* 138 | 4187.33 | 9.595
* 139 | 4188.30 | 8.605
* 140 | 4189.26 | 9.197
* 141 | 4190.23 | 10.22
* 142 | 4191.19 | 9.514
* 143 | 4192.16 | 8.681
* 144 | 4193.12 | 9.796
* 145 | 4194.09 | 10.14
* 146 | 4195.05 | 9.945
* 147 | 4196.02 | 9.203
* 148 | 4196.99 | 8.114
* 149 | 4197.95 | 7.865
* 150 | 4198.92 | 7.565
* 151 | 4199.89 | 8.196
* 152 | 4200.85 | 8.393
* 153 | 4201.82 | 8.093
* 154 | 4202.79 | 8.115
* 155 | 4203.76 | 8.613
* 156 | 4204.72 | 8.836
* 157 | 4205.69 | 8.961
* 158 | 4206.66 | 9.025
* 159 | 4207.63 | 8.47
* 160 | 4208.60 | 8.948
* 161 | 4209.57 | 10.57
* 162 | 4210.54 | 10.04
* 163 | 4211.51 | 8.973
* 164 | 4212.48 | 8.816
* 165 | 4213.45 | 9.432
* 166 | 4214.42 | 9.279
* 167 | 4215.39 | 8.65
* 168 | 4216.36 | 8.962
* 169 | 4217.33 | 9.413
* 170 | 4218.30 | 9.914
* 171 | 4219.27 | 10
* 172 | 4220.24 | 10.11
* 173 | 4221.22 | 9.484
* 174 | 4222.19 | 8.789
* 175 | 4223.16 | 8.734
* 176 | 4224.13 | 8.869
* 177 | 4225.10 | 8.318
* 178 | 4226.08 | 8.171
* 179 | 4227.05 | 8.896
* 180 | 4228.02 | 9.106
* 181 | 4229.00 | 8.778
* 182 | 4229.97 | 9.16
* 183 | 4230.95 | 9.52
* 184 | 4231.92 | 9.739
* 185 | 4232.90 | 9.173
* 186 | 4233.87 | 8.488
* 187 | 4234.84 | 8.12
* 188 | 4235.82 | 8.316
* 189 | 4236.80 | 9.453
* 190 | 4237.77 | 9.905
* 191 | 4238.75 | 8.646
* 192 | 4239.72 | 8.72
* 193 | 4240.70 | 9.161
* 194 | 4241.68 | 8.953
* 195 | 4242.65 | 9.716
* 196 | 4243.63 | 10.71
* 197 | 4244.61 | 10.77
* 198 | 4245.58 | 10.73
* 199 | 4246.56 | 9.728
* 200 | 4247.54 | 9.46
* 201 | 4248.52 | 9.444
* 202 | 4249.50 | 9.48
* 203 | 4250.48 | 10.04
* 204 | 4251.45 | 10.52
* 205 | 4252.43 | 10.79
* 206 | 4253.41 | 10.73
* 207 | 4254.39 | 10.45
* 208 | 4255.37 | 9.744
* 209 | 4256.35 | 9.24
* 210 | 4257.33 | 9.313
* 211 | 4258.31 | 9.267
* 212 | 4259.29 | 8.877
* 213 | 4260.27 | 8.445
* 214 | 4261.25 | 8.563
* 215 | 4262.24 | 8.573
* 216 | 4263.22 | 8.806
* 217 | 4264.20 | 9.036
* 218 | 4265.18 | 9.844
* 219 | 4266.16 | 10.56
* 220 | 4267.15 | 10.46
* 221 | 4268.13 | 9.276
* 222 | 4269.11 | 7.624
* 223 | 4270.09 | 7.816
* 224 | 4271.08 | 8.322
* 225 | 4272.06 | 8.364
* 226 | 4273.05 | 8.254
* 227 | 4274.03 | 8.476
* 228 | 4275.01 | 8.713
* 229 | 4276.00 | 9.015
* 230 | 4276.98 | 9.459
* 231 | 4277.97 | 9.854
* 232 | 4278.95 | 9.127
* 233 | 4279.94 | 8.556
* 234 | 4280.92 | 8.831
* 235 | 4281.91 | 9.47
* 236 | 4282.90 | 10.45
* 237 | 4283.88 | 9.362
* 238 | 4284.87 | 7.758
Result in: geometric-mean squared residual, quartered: 0.15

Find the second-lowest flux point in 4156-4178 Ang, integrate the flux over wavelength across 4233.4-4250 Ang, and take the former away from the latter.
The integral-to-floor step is 149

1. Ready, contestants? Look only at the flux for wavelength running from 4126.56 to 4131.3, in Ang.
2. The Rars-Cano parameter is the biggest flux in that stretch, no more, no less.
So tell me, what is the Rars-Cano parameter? 9.569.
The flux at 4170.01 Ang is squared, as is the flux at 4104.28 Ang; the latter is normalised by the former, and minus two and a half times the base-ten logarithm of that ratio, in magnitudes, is 0.38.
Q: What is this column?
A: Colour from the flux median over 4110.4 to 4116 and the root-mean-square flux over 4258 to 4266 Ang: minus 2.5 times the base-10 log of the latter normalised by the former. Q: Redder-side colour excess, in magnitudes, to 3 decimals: -0.154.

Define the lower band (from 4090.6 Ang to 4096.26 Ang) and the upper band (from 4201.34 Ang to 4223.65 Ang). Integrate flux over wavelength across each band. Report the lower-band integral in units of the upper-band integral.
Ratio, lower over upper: 0.23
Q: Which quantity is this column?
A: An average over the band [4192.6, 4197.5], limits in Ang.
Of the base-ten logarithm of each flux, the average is 0.97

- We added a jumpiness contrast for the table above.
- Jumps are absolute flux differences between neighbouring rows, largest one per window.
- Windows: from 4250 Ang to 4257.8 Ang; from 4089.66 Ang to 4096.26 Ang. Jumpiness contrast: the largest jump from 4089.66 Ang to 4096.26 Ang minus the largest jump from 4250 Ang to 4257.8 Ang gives 0.1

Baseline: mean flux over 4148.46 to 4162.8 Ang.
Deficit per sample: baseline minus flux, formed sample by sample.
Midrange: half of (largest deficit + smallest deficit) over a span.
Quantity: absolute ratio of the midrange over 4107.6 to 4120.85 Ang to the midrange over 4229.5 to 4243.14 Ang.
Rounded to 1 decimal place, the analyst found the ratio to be 8.1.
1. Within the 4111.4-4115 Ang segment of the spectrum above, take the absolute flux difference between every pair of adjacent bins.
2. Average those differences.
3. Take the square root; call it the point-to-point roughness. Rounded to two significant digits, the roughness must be 0.58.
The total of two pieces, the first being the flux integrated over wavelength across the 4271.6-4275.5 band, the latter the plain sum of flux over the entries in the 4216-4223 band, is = 100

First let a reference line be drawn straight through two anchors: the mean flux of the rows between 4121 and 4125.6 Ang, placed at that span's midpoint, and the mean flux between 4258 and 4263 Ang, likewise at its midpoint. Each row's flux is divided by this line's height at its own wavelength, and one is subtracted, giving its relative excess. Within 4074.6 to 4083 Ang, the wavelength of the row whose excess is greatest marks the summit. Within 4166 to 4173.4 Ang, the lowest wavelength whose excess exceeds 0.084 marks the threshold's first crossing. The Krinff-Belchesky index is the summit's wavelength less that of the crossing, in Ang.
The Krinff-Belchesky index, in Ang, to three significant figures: -84.5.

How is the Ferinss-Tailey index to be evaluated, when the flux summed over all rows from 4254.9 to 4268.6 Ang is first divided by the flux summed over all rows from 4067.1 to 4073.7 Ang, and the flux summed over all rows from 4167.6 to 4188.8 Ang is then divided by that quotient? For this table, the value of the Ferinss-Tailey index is 95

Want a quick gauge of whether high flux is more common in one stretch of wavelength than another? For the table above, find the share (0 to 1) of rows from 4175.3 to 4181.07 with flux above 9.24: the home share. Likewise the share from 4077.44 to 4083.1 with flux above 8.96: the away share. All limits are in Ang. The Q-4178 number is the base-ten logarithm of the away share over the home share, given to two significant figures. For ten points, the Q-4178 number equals -0.12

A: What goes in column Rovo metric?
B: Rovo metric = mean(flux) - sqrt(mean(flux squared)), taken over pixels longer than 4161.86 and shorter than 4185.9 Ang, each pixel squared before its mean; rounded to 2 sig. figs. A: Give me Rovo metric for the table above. -0.028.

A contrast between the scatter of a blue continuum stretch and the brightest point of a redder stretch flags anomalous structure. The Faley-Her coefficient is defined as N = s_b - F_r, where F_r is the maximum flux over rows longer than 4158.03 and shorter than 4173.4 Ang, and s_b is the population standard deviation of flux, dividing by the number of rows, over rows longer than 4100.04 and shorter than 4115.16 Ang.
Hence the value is -9.6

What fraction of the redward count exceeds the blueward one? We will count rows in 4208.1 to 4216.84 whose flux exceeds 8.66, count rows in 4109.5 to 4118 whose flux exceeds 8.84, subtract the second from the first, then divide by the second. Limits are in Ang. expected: 3.0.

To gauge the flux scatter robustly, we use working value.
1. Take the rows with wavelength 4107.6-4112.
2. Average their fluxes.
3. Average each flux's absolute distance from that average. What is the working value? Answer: 0.18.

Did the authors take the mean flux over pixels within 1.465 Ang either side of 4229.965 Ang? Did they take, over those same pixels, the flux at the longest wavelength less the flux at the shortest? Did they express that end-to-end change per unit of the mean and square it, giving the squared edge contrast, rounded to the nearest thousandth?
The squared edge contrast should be 0.007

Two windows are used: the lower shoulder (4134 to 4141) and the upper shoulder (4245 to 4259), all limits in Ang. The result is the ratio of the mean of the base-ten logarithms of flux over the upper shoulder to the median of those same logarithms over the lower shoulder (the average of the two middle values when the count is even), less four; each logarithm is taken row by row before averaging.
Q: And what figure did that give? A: -2.98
